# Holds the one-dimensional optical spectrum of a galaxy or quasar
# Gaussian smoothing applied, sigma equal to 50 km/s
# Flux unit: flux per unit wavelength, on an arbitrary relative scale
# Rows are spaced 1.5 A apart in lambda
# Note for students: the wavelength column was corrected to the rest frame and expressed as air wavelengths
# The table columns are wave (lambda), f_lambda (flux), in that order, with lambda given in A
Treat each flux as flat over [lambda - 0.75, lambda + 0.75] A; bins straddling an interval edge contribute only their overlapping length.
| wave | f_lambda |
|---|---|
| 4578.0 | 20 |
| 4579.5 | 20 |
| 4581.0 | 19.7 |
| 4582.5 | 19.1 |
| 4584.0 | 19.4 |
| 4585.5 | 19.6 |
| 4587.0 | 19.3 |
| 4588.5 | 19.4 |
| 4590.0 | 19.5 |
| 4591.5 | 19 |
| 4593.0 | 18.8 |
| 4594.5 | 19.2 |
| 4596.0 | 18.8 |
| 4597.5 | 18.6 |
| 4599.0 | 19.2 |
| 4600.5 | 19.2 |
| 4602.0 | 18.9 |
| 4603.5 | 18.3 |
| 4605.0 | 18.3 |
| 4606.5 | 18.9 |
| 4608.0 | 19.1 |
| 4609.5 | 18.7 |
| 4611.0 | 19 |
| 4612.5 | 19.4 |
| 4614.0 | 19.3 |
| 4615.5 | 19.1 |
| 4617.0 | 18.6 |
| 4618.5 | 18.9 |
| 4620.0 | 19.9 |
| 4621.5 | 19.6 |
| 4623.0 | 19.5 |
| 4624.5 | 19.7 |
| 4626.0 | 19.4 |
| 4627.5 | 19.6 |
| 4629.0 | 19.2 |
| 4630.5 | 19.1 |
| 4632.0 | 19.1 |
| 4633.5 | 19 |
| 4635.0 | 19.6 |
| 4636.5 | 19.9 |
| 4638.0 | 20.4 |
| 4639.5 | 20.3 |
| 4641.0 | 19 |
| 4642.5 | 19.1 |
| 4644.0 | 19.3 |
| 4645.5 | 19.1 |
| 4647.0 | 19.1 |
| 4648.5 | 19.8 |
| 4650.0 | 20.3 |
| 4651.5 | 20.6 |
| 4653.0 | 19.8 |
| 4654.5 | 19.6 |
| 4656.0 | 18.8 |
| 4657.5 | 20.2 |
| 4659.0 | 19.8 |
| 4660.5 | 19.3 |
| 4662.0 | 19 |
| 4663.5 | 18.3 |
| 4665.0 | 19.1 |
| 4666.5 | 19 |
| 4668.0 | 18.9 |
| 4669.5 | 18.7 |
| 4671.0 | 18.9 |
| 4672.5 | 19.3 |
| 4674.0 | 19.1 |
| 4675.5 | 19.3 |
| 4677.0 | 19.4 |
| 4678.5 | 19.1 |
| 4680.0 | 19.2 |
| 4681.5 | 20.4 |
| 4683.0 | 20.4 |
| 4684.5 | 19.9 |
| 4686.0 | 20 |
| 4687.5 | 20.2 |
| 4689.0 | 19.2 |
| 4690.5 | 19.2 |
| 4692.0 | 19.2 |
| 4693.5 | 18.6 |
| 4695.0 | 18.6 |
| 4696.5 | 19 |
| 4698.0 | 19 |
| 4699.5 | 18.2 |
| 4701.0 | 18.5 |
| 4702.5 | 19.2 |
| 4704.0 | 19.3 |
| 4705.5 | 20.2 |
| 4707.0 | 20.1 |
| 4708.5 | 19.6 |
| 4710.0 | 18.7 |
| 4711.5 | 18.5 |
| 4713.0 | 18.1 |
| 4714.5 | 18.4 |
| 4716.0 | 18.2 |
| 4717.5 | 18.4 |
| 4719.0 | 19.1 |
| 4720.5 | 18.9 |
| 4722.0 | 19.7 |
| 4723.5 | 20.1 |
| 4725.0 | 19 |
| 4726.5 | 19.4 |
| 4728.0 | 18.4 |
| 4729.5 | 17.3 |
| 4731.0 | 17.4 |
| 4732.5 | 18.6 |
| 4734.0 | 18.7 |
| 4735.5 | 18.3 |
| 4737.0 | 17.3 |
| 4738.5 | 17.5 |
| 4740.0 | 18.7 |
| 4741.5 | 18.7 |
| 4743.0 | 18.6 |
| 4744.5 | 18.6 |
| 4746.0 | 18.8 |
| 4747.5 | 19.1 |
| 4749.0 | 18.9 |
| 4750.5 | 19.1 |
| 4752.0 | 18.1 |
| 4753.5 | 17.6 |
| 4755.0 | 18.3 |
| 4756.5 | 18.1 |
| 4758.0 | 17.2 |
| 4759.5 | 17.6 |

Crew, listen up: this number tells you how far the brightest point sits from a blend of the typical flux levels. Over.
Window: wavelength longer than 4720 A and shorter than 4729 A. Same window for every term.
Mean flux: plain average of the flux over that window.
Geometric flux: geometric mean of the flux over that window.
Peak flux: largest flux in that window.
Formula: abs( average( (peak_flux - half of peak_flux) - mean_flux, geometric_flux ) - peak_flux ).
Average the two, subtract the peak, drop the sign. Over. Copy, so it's 15.1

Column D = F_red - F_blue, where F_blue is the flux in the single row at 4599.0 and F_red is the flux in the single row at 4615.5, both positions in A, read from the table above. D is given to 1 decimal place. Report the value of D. -0.1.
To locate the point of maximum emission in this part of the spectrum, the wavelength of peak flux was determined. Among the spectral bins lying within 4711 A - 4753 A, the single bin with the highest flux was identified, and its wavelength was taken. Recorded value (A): 4723.5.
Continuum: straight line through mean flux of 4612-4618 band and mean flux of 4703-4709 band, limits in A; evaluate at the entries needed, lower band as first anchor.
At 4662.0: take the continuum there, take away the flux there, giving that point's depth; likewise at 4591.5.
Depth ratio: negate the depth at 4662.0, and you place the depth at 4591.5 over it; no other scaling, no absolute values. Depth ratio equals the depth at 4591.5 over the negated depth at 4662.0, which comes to 0.2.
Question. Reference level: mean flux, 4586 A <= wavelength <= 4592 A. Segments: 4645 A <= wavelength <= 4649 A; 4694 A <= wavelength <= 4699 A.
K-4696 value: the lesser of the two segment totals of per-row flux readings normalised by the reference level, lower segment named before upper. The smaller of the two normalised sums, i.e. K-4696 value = 2.93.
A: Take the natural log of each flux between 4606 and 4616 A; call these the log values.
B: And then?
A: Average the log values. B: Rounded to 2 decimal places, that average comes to 2.95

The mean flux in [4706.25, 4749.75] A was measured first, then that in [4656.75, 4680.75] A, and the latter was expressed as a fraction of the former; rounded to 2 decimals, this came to 1.03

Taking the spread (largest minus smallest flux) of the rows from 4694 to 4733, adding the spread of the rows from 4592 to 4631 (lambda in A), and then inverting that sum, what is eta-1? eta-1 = 0.222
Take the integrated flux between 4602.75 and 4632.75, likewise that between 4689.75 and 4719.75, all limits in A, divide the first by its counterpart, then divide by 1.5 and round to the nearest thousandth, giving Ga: 0.675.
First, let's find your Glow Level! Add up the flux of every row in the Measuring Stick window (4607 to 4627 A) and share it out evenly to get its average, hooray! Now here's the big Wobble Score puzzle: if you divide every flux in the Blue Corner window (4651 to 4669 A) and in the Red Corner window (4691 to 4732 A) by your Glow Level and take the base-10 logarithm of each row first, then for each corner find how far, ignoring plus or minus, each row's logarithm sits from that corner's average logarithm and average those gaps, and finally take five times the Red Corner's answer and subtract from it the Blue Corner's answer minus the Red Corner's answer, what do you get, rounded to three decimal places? 0.068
